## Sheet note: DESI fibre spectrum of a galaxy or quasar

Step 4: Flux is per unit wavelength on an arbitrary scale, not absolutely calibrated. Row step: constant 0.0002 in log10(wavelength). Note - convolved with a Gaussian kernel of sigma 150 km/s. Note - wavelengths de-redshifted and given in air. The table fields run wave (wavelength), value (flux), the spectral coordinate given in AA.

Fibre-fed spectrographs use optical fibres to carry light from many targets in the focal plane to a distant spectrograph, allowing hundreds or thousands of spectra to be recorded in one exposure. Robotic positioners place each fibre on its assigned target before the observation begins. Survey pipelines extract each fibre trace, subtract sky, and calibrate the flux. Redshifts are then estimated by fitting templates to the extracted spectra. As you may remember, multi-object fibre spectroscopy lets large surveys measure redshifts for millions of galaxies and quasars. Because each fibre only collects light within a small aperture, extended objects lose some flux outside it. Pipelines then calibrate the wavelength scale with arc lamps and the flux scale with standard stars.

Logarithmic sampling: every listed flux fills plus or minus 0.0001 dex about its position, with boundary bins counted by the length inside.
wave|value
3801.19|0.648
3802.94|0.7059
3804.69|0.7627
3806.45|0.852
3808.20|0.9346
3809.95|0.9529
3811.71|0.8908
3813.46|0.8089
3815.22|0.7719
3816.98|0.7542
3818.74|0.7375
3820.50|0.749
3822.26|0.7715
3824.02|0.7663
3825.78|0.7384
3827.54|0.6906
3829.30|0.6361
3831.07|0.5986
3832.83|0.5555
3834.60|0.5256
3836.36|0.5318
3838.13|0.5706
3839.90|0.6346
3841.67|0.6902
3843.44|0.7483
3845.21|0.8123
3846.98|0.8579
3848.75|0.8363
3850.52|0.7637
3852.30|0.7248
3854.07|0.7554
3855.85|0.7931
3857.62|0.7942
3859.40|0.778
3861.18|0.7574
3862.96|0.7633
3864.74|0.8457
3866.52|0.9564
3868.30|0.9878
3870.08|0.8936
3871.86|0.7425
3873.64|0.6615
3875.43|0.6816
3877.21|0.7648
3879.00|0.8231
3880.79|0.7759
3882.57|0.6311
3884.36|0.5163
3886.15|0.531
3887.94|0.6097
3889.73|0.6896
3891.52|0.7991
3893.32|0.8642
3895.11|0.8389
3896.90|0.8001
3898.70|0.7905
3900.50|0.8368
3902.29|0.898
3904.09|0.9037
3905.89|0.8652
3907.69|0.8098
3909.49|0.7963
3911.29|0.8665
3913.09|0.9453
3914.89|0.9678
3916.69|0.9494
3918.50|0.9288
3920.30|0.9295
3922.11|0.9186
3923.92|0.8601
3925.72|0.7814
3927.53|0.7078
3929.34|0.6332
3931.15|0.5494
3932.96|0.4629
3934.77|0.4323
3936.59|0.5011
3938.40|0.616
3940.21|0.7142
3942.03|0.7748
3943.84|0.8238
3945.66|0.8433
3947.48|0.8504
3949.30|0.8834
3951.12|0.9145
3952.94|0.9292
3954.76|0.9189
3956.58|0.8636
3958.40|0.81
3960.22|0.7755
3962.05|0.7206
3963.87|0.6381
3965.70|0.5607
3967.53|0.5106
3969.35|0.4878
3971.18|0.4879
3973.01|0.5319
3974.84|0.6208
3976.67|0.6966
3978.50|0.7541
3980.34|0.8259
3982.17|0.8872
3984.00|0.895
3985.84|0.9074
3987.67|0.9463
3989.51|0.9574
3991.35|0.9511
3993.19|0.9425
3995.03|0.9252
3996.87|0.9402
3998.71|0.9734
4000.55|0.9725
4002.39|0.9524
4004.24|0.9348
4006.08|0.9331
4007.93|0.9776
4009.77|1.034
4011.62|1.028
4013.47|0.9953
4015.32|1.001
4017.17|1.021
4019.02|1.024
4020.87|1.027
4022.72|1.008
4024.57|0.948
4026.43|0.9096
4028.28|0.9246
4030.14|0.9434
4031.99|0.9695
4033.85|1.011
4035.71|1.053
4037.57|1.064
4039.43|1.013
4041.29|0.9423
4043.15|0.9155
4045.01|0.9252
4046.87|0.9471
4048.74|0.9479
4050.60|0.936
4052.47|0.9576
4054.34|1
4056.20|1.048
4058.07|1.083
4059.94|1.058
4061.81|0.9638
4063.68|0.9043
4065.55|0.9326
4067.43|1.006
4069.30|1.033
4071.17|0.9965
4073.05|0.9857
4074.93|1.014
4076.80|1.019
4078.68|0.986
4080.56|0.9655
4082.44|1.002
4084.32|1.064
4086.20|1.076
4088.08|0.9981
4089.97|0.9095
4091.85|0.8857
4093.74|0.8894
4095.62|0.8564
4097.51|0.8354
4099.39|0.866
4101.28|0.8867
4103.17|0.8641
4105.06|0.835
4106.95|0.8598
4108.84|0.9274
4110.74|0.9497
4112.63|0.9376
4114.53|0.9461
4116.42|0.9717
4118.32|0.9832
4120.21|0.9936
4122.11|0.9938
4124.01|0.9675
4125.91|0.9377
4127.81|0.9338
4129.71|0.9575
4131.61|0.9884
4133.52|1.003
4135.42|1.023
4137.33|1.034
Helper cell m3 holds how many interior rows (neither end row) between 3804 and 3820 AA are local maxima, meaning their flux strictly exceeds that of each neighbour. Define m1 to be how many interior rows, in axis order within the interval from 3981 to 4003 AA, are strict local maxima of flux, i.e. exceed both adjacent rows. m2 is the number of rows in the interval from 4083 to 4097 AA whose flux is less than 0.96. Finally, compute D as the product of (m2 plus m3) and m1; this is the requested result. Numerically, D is 10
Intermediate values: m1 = 2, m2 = 4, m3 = 1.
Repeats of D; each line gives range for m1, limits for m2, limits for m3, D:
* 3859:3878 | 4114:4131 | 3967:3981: 4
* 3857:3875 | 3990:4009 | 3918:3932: 8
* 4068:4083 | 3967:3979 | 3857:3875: 8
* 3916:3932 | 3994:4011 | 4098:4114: 7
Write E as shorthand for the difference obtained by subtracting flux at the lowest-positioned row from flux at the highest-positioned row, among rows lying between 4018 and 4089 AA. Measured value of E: -0.03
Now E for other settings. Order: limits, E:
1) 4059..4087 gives 0.02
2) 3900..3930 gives -0.20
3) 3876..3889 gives -0.16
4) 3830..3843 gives 0.09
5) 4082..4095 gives -0.11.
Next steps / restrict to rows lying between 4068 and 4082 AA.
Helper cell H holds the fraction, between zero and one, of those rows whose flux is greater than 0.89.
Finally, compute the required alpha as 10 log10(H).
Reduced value 0.0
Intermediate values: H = 1.0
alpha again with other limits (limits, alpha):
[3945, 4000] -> -4.0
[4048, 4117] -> -1.2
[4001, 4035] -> 0.0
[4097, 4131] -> -1.8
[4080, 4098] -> -2.2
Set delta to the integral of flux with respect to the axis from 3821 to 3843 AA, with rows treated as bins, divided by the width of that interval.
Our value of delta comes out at 0.65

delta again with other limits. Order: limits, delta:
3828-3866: 0.72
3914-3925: 0.92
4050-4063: 1.01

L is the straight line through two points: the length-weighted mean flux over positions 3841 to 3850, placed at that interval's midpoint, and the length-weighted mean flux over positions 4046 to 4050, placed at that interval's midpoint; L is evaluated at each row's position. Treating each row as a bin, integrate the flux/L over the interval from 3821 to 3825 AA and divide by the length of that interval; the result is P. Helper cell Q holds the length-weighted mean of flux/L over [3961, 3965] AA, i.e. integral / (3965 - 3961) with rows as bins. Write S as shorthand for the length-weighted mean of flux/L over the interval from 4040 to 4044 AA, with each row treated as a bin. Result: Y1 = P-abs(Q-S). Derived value 0.76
